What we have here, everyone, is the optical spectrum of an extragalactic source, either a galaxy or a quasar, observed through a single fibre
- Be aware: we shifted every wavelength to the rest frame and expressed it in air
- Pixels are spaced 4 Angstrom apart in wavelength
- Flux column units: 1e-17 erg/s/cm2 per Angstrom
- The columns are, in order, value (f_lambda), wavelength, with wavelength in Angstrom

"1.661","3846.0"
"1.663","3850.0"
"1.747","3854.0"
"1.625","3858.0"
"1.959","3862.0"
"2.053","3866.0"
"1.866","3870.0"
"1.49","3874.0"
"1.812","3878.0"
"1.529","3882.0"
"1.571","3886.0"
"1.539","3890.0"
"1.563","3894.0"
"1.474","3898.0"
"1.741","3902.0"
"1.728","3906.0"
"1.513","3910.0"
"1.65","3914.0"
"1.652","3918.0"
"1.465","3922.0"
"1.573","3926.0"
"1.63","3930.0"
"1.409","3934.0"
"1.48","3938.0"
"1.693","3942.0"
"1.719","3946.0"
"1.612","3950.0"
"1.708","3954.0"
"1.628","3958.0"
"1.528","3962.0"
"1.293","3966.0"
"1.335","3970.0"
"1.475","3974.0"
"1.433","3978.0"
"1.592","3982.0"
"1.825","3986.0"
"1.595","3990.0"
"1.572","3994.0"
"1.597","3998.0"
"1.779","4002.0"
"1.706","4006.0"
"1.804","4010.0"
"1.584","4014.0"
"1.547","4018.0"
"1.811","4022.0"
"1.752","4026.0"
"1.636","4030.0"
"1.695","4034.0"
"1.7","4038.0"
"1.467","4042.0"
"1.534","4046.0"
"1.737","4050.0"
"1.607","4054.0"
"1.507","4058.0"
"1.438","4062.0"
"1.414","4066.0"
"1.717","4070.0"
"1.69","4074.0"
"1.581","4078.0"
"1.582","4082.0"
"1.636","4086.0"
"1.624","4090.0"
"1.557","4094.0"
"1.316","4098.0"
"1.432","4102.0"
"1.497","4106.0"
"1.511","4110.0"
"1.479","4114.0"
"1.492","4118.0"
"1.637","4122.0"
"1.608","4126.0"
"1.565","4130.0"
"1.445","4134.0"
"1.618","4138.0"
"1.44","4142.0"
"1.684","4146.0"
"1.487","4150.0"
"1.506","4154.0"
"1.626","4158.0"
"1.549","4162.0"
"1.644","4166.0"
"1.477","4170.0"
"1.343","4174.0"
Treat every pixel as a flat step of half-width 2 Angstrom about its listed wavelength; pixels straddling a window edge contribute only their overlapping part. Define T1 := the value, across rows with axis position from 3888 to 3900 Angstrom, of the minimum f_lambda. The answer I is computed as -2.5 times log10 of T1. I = -0.42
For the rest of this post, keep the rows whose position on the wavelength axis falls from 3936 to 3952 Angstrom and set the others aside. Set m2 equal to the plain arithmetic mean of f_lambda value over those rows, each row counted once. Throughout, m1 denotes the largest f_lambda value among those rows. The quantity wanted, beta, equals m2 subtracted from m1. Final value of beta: 0.09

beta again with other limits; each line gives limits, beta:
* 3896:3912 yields 0.13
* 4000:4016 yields 0.09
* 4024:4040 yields 0.06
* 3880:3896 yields 0.02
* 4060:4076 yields 0.15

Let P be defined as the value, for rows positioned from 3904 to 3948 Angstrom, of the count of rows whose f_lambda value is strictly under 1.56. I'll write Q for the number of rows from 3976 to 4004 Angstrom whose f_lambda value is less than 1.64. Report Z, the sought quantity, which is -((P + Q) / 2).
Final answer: -4.5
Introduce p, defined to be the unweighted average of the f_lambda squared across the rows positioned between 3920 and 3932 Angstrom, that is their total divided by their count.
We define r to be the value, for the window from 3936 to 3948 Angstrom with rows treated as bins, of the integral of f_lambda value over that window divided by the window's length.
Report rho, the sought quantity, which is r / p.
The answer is 0.67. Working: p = 2.43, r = 1.63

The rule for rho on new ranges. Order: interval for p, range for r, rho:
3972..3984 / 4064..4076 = 0.71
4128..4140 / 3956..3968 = 0.62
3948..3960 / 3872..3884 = 0.59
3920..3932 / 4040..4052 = 0.65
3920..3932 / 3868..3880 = 0.71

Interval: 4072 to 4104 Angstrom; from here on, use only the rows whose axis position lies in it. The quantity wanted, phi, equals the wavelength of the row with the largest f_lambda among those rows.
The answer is 4074.0 Angstrom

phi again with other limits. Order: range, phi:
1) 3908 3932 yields 3918.0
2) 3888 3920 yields 3902.0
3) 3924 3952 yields 3946.0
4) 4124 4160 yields 4146.0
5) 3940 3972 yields 3946.0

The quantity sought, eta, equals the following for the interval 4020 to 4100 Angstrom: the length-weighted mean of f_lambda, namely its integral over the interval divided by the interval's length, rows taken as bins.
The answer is 1.600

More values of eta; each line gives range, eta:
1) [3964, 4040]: 1.617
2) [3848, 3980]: 1.611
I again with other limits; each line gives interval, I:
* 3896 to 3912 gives -0.42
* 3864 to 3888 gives -0.43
